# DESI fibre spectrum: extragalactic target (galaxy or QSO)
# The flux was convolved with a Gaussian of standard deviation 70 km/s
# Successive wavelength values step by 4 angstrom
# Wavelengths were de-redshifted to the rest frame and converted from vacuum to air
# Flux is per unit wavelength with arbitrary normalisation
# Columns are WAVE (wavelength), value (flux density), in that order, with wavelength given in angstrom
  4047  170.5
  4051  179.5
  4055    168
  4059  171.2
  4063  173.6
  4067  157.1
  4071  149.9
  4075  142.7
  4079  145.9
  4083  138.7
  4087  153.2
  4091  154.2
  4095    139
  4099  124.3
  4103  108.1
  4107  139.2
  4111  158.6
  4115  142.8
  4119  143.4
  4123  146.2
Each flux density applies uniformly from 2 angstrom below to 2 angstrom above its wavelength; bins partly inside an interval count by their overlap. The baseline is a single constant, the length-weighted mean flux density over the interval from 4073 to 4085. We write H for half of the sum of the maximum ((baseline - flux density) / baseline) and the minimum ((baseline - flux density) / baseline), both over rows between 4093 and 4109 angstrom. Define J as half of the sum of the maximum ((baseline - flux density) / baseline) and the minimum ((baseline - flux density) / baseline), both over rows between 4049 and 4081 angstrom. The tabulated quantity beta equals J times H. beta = -0.0173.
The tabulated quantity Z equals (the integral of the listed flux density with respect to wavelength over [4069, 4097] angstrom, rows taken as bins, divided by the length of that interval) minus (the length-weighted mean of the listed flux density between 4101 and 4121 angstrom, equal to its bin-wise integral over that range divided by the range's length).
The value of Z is 8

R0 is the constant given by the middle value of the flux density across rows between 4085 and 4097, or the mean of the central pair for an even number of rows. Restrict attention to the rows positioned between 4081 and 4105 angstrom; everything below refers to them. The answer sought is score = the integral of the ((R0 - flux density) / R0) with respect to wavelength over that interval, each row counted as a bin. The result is 2.7 angstrom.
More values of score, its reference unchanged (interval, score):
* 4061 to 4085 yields 0.3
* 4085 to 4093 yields 0.0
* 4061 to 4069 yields -0.6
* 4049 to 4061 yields -1.5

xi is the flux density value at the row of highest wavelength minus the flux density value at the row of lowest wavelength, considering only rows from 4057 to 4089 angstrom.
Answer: -18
